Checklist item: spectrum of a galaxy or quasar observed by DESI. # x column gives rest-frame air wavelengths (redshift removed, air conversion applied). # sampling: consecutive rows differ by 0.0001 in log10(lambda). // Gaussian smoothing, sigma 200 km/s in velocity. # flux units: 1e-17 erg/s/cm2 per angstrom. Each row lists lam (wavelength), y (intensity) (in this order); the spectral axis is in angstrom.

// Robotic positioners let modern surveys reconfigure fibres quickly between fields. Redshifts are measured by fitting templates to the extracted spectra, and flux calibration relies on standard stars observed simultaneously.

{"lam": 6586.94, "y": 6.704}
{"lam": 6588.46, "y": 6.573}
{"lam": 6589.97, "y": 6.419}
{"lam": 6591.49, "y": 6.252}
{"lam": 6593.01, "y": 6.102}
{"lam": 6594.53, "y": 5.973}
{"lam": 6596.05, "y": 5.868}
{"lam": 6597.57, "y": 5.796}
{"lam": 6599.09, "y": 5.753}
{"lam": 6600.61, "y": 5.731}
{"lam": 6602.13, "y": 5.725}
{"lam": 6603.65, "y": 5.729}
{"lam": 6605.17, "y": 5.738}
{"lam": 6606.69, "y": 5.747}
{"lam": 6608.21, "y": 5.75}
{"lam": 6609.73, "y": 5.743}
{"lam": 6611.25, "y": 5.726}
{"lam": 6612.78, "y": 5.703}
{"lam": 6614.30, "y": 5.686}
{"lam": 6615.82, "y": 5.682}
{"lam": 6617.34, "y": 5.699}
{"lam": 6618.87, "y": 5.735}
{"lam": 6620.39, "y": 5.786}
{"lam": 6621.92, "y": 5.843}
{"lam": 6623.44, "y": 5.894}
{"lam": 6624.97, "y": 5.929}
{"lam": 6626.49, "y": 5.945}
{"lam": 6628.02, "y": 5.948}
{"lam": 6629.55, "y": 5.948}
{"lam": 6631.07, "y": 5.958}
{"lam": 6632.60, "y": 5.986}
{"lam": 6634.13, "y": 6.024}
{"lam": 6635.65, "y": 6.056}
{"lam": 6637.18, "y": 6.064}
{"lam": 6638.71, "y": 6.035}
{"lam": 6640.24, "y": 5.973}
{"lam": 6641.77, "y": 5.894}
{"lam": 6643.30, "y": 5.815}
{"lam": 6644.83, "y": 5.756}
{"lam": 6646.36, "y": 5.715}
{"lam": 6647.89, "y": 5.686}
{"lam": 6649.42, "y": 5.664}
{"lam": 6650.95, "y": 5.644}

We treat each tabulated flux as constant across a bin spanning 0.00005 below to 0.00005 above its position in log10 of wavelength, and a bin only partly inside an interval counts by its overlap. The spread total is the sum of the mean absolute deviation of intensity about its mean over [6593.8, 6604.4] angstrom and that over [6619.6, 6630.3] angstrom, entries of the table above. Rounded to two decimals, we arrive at 0.12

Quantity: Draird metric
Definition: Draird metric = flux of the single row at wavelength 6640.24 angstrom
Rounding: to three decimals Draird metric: 5.973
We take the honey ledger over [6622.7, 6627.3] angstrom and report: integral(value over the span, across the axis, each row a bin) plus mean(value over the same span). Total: 33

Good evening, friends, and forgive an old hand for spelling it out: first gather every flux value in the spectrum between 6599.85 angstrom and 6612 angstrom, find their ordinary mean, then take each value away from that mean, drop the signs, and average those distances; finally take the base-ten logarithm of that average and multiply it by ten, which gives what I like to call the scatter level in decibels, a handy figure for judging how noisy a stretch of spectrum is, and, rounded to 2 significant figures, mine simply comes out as -21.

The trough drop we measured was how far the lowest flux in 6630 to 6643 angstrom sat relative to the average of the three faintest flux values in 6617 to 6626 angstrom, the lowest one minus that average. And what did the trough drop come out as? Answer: 0.15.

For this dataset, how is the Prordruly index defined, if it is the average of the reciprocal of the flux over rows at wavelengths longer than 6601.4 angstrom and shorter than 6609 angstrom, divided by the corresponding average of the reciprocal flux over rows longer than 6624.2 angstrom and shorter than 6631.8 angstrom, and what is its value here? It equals 1.04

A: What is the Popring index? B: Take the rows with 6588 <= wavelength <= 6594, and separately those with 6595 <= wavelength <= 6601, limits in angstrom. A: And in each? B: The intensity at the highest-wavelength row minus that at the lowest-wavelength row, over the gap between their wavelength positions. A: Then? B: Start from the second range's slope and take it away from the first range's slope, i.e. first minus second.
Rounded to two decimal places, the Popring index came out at -0.07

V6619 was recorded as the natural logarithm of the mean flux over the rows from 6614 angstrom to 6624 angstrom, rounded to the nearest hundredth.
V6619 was 1.75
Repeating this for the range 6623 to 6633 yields 1.78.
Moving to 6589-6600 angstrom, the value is 1.80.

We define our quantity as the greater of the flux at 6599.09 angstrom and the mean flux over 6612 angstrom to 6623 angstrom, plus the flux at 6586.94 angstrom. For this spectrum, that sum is 12.46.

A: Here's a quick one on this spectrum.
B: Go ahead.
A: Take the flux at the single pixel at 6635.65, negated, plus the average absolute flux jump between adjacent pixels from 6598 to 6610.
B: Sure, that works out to -6.05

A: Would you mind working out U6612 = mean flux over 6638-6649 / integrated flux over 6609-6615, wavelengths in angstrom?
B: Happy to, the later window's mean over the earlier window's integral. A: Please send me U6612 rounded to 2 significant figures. 0.17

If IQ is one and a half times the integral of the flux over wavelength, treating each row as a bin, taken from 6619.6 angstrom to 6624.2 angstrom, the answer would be 40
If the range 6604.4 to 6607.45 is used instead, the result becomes 26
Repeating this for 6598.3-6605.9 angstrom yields 65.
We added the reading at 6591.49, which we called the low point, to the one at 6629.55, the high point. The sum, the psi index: 12.2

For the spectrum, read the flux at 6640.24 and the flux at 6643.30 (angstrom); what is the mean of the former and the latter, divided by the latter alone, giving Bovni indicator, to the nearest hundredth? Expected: 1.01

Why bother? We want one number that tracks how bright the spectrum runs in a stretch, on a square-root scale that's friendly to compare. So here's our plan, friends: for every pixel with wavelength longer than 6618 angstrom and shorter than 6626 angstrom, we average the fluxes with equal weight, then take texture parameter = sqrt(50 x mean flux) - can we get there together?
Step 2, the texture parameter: 17.1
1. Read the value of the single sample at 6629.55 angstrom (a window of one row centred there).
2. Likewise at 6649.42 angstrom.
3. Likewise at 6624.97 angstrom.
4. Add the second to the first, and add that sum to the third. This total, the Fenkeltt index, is 17.5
